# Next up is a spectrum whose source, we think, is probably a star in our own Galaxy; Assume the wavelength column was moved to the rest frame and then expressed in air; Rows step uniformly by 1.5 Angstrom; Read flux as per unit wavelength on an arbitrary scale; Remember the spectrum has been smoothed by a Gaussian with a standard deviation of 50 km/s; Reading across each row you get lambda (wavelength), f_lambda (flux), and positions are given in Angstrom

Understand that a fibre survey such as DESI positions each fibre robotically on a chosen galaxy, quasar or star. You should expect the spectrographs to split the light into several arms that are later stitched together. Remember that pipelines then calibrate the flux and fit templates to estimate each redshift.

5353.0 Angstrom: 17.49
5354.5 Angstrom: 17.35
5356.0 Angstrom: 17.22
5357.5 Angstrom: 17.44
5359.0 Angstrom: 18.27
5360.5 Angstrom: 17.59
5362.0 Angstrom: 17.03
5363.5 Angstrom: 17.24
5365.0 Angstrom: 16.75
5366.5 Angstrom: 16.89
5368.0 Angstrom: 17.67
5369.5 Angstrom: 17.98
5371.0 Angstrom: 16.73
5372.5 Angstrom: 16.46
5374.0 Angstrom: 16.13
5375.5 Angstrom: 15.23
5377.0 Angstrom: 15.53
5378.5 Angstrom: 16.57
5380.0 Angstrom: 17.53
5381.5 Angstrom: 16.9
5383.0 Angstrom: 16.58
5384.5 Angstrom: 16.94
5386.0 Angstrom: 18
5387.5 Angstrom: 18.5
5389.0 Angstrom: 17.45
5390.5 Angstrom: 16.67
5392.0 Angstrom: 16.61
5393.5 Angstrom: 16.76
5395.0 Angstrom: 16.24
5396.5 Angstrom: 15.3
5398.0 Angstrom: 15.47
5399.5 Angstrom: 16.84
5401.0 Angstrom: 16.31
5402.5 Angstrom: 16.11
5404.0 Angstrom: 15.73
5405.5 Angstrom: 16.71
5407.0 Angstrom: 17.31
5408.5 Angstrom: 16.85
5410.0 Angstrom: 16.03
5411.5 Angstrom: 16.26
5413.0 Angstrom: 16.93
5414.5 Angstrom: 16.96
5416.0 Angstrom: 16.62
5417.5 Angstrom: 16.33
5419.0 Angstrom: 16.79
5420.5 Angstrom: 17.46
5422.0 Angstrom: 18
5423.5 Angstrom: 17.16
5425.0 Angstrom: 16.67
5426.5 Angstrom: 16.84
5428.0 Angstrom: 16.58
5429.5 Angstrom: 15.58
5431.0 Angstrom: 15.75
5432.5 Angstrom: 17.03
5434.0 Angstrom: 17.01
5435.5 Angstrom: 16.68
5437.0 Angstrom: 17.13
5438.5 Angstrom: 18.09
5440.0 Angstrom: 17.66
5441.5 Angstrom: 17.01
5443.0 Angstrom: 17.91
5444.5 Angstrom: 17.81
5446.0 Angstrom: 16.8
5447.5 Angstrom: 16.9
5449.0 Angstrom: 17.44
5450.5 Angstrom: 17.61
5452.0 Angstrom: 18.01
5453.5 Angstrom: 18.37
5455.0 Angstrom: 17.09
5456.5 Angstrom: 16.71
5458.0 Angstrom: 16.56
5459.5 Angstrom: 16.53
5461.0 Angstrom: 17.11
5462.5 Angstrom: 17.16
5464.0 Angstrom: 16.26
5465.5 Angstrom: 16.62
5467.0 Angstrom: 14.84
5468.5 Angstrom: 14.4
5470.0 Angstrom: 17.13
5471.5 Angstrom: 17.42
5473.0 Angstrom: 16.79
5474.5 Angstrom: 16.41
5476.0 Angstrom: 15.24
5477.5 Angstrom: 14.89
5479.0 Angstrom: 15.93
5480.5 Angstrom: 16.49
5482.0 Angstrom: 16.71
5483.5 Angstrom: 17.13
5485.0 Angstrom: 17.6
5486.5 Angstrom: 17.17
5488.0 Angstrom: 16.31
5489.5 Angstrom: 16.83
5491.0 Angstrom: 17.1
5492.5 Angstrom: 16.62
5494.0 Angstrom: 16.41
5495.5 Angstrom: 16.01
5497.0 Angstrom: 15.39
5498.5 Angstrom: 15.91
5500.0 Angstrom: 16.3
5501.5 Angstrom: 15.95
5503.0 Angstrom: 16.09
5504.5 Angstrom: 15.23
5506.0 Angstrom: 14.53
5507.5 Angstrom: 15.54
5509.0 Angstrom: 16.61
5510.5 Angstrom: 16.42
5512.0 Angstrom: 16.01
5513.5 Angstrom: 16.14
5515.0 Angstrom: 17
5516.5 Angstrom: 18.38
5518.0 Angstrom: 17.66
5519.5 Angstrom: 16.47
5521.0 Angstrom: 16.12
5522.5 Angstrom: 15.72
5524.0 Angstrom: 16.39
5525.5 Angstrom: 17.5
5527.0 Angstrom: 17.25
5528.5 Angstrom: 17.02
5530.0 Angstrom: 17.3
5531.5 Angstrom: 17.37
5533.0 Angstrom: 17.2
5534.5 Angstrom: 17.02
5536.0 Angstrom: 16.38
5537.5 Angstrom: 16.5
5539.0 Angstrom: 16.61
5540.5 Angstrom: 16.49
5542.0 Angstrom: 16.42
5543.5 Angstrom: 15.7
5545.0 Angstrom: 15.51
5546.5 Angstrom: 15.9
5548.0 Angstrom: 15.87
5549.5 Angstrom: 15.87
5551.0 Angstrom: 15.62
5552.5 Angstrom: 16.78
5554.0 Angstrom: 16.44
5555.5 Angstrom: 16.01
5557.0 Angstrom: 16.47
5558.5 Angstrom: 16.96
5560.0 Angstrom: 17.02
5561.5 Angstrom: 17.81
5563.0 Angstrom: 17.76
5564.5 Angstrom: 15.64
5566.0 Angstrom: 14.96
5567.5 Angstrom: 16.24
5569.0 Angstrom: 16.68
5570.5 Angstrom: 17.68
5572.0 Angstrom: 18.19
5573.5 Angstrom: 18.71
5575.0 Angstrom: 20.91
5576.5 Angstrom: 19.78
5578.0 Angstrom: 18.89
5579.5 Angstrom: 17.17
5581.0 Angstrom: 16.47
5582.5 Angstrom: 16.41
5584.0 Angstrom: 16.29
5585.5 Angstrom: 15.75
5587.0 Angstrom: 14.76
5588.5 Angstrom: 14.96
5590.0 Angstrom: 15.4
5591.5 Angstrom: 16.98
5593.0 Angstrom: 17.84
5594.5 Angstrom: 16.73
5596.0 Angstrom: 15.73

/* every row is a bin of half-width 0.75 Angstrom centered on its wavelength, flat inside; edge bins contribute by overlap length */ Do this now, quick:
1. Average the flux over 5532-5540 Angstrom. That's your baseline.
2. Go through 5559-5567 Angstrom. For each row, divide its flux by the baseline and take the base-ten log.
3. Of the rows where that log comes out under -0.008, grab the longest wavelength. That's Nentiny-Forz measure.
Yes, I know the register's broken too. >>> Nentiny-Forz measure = 5566.0 Angstrom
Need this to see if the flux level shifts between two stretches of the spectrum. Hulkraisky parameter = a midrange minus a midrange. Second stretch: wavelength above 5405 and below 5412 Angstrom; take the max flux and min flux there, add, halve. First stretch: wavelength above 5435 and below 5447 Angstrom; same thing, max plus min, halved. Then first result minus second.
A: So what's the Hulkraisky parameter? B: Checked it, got 0.7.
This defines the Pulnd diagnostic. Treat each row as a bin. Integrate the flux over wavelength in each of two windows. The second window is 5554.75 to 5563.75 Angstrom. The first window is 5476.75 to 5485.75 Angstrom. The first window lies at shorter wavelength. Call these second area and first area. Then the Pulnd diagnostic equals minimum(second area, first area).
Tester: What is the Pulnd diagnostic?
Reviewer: 148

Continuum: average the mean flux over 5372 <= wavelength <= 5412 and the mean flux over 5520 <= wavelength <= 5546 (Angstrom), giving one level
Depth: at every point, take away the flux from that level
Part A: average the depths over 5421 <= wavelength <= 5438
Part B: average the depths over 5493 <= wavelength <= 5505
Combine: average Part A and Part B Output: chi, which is 0.2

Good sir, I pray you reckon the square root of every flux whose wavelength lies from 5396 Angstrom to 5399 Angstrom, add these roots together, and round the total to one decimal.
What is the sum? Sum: 7.8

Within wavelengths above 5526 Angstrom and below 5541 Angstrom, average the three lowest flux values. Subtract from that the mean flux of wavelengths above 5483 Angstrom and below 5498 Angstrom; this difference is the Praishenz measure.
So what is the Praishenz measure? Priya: -0.2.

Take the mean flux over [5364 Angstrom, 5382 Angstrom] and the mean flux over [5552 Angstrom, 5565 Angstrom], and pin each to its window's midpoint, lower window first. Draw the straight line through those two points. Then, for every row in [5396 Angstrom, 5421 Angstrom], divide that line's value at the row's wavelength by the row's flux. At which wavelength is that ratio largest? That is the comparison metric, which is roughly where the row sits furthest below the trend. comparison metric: 5396.5 Angstrom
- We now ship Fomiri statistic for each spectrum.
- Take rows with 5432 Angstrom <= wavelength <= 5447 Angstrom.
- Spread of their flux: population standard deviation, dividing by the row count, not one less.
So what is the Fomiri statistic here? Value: 0.48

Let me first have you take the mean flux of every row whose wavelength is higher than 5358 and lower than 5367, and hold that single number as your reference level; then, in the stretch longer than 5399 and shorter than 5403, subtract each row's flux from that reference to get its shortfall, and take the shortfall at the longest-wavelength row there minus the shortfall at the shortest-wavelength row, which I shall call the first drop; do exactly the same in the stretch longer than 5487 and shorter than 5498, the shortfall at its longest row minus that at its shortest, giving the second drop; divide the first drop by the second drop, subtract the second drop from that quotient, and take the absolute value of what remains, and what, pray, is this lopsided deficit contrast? 0.1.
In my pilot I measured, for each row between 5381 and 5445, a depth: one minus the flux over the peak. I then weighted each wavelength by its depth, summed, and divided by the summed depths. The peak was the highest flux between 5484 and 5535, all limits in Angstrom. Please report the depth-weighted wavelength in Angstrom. 5411.4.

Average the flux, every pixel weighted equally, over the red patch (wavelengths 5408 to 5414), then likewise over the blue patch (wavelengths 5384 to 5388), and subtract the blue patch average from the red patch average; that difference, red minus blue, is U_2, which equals -1.3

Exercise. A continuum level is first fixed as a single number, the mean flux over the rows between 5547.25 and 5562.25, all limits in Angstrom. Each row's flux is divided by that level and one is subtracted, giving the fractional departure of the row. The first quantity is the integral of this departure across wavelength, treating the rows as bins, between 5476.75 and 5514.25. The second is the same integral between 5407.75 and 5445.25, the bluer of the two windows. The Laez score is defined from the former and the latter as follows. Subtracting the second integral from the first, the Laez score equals -1.6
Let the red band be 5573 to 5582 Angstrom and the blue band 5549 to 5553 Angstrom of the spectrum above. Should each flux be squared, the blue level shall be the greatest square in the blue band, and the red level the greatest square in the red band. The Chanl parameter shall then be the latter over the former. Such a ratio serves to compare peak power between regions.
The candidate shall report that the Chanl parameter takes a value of 1.6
